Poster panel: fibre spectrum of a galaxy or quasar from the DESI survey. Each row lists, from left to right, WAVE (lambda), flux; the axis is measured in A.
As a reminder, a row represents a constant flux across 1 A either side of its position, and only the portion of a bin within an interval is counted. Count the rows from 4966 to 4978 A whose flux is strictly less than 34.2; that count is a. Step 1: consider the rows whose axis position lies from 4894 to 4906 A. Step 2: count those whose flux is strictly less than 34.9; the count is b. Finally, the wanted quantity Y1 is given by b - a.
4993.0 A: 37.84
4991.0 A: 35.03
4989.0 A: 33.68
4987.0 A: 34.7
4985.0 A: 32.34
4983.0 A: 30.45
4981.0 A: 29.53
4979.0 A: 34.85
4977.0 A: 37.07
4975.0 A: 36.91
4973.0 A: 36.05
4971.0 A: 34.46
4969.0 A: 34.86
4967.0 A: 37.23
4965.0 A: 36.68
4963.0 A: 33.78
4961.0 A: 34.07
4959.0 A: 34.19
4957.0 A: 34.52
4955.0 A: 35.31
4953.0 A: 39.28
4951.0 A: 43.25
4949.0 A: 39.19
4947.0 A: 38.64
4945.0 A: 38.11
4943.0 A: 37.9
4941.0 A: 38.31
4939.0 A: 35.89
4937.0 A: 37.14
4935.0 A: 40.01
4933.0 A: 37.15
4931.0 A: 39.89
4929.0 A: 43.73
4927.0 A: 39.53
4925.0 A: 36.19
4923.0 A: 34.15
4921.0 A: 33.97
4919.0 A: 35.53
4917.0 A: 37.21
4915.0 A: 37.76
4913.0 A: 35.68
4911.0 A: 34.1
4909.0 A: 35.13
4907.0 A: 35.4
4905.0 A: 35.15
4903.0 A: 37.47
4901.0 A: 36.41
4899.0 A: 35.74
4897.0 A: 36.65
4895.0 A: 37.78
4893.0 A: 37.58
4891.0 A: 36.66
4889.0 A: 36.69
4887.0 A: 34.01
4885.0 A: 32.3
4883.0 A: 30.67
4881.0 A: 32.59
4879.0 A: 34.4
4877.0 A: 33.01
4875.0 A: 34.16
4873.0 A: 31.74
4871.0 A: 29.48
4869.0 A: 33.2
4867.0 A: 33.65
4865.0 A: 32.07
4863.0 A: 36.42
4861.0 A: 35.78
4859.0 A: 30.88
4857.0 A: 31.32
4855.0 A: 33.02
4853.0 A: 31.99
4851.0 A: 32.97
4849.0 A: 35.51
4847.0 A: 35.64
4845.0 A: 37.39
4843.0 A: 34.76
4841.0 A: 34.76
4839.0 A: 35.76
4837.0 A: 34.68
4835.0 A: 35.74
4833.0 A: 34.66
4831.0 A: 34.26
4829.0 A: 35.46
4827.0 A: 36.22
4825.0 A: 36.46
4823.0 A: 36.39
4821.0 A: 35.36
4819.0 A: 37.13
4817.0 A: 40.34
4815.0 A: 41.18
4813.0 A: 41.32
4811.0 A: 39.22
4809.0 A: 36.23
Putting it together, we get 0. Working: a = 0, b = 0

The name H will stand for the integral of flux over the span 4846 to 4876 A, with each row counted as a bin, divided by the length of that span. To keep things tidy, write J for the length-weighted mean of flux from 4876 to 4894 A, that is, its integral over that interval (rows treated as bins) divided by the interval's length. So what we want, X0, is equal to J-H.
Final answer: 1.0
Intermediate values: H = 33.2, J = 34.2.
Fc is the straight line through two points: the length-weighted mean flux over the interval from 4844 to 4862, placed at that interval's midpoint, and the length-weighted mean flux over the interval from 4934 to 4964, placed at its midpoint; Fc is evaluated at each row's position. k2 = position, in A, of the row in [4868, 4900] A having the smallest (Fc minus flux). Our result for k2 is 4895.0 A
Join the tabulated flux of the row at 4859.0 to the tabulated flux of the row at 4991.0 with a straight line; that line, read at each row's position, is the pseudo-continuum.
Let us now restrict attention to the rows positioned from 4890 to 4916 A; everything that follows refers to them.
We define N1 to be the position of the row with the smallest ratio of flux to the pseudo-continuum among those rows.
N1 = 4911.0 A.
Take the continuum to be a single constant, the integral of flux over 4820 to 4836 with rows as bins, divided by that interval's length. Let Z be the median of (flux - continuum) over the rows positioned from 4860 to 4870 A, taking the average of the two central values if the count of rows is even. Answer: -1.9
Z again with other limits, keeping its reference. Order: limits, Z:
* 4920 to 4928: -0.4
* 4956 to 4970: -1.0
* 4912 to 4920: 0.9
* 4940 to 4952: 2.9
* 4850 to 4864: -2.6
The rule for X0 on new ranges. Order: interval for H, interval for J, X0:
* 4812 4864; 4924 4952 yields 3.3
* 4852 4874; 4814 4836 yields 4.0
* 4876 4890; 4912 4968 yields 3.9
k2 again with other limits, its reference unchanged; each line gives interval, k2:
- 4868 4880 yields 4879.0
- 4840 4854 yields 4845.0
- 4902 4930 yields 4929.0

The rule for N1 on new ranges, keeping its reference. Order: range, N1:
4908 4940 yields 4921.0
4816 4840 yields 4831.0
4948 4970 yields 4963.0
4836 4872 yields 4871.0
